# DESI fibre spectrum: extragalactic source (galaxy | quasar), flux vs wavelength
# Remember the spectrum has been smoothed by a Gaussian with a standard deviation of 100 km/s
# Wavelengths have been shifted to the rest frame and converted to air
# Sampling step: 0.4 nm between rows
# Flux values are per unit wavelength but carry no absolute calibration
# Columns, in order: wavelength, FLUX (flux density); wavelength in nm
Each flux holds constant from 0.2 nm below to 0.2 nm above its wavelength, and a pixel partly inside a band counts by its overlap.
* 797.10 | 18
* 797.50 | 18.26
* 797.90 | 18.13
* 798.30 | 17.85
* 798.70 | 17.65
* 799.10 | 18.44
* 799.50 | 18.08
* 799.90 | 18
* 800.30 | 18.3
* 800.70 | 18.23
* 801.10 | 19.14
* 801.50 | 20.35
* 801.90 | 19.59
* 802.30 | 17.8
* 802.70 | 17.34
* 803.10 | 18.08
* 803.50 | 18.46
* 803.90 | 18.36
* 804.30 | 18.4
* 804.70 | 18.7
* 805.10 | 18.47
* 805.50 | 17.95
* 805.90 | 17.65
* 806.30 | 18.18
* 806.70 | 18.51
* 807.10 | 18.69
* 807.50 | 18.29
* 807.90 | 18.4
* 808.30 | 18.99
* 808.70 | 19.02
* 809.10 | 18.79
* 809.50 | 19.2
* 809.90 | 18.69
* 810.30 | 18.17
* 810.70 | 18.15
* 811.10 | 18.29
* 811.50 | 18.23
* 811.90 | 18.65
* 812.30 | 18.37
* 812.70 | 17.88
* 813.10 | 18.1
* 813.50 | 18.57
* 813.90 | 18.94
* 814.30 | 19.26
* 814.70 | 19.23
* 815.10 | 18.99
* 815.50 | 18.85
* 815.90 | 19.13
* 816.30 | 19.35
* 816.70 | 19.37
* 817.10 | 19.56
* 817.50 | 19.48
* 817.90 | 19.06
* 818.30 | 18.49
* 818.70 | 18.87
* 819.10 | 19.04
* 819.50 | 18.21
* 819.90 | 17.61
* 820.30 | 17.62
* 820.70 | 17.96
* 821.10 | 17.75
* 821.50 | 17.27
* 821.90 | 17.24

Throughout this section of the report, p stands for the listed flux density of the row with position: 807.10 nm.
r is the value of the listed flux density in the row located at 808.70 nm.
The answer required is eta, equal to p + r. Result 37.7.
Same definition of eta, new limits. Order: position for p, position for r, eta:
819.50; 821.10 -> 36.0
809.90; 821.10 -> 36.4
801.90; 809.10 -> 38.4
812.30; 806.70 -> 36.9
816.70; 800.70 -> 37.6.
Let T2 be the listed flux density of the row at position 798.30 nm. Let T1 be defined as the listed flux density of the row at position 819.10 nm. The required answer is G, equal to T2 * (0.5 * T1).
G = 170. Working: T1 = 19.04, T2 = 17.85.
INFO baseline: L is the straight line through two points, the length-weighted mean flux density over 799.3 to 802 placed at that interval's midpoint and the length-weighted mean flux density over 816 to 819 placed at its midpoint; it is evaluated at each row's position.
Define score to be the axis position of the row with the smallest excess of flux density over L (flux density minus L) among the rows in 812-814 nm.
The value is 812.70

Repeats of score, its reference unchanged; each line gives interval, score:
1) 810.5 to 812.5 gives 810.70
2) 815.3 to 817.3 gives 815.50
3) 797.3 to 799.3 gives 798.70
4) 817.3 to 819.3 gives 818.30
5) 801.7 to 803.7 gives 802.70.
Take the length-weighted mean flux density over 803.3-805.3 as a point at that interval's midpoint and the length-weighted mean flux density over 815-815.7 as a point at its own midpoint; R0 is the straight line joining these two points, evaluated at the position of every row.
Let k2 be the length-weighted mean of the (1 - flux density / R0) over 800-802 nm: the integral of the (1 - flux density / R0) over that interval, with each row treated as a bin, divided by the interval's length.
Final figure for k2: -0.038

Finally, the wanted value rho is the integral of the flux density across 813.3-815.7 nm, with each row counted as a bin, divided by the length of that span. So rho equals 19.0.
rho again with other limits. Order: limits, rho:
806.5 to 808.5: 18.6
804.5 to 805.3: 18.6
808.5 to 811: 18.7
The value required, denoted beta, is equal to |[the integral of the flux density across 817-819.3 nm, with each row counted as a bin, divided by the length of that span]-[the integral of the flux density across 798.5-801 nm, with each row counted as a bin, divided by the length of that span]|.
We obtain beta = 0.9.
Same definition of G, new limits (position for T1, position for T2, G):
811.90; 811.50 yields 170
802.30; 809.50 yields 171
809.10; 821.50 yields 162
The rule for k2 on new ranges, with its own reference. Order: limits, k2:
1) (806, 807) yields 0.014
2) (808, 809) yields -0.015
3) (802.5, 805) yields 0.012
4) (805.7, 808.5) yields 0.011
